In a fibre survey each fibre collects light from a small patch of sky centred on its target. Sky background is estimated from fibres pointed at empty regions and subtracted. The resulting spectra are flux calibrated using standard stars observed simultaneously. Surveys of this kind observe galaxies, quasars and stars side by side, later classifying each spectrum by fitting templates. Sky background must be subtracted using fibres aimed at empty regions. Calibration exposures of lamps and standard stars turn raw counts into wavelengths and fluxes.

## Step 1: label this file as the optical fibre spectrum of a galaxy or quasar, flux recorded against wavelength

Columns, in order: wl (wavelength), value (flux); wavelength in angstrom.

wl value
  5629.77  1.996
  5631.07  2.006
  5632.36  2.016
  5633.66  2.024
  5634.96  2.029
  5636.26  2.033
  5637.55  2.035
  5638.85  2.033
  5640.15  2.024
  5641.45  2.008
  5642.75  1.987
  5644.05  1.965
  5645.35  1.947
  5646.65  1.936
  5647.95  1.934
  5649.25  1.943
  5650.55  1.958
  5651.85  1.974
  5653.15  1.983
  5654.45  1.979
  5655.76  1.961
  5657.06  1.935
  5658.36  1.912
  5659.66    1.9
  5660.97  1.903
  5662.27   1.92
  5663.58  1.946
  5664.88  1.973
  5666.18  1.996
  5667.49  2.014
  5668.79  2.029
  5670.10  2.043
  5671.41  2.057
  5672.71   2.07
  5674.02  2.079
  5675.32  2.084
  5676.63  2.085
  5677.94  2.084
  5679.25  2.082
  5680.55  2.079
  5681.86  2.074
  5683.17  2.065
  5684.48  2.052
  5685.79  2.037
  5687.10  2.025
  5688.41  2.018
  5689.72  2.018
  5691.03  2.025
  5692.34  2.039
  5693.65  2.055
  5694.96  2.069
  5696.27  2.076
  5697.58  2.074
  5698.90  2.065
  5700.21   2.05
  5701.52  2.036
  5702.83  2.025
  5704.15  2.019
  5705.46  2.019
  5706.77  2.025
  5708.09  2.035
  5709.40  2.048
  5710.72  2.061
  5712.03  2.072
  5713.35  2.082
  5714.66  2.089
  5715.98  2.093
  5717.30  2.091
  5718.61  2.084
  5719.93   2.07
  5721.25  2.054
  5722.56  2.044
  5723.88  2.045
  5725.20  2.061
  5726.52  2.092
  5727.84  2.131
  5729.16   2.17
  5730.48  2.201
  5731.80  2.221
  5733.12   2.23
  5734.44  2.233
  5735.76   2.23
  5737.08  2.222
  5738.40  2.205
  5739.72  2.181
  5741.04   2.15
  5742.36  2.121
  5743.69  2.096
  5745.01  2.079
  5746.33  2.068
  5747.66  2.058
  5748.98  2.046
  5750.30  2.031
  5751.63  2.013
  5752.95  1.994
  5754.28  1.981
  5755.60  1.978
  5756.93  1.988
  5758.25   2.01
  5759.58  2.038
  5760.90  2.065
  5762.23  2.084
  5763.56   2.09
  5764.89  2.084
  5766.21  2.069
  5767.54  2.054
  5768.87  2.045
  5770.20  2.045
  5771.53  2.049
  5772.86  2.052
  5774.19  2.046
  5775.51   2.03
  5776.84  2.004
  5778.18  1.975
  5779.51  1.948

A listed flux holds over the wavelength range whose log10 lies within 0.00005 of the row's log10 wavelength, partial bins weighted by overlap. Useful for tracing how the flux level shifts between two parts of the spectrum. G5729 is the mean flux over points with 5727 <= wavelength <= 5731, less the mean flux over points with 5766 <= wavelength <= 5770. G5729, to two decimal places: 0.11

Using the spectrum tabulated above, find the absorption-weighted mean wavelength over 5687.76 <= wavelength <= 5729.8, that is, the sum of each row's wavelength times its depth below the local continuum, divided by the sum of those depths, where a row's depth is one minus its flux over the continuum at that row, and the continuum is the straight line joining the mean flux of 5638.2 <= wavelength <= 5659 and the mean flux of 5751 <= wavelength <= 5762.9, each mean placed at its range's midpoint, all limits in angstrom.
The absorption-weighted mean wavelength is 5711.4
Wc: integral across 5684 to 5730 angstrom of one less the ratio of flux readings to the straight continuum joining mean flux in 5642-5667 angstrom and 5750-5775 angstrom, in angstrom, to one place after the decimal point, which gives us -1.5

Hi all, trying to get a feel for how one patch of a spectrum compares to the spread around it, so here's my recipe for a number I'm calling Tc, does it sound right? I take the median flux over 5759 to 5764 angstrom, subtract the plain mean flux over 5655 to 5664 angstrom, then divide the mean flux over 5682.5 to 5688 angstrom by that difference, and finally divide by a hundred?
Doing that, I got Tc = 0.14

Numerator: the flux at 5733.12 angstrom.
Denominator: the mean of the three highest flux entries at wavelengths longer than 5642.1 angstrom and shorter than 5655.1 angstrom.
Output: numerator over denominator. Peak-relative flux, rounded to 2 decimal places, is 1.12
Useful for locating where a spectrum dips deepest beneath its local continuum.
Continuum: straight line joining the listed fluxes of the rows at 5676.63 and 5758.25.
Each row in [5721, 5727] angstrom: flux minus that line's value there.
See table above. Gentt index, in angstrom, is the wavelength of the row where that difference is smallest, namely 5722.56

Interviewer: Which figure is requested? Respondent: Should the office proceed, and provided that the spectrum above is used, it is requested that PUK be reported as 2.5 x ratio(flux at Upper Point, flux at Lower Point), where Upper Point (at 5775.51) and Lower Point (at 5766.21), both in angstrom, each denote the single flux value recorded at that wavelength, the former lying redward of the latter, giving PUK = 2.45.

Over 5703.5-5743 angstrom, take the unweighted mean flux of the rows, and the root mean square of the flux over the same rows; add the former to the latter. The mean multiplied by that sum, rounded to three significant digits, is 8.93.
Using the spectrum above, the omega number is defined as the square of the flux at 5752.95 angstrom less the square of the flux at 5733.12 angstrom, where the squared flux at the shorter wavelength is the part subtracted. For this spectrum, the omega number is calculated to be -1.0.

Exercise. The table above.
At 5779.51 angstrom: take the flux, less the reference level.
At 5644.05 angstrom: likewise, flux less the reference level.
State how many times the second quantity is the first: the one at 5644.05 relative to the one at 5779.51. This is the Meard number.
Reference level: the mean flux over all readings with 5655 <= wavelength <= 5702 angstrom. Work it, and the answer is 0.8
